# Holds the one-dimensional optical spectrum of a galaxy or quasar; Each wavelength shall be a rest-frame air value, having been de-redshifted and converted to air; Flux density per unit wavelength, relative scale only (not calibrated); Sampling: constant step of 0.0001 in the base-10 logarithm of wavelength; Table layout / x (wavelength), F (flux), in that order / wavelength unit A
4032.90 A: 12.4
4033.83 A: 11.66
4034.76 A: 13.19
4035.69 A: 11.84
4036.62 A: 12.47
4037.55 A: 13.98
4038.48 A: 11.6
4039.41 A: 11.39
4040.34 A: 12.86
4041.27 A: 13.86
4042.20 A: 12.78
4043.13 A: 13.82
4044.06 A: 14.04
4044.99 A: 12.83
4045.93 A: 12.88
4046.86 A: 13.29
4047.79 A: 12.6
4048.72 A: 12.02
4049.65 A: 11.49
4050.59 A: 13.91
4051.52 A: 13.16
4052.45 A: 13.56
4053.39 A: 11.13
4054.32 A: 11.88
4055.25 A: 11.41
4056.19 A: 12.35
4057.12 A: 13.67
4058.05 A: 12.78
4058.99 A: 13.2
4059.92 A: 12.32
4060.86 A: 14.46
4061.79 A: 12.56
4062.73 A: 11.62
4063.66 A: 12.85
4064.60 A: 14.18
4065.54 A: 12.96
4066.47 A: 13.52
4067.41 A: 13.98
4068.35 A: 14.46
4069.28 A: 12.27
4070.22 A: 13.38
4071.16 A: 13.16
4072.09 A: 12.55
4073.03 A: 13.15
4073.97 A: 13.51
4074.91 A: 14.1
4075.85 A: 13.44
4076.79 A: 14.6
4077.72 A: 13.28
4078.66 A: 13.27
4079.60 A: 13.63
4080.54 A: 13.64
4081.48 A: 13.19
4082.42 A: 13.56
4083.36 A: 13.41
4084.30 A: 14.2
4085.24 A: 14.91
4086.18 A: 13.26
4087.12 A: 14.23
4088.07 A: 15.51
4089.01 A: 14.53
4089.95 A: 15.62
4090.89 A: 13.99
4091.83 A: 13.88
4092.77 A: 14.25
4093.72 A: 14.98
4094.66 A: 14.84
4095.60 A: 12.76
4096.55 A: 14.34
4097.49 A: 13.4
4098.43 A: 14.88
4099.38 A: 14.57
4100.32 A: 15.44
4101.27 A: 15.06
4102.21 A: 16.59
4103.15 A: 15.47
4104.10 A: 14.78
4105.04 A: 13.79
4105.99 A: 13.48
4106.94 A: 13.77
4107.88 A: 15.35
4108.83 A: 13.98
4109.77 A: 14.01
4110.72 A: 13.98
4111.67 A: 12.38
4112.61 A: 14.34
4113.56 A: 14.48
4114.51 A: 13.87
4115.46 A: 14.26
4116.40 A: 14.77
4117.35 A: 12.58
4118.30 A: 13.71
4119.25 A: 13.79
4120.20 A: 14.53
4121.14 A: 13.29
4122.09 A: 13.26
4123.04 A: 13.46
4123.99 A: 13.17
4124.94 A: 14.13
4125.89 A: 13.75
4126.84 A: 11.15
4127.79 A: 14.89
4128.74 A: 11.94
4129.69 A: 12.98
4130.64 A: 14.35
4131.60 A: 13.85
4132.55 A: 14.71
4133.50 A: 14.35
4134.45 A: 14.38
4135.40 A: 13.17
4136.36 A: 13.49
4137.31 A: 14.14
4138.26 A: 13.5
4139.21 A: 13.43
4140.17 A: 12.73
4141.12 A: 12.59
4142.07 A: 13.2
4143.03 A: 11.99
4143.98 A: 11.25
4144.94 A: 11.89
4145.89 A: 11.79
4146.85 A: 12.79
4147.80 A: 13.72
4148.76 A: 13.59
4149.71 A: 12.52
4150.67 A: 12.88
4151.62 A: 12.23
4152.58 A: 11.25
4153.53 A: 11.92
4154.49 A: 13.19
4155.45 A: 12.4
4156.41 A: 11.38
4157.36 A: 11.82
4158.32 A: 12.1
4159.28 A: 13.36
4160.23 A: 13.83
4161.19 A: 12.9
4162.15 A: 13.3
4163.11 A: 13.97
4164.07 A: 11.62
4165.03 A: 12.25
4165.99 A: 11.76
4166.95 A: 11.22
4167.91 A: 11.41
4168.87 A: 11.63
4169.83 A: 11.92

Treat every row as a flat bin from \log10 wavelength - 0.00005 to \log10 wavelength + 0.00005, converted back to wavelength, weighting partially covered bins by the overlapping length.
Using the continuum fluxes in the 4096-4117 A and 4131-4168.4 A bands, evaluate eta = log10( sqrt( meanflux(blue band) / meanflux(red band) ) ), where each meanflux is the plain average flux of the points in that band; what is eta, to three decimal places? 0.026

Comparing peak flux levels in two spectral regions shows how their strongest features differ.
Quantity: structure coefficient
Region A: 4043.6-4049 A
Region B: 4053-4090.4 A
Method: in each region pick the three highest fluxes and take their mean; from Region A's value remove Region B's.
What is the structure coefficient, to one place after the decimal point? -1.9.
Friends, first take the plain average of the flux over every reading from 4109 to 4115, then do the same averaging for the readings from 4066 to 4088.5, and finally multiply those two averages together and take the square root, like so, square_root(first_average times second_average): 13.8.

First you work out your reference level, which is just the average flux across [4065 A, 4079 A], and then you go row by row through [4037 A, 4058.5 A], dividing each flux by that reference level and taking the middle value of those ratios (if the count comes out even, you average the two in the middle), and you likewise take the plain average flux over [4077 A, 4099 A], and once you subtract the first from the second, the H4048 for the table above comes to 13.1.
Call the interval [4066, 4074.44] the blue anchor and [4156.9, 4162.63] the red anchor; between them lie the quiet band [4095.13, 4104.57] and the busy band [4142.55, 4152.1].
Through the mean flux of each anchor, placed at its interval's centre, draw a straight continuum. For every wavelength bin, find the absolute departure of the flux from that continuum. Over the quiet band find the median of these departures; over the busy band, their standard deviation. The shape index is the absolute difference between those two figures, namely 1.2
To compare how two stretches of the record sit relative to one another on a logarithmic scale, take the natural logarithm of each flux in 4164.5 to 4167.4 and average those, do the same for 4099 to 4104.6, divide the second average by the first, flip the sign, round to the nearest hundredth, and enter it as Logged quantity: -1.11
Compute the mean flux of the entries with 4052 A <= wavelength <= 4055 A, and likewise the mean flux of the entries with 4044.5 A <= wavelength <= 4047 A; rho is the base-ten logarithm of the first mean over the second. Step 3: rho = -0.028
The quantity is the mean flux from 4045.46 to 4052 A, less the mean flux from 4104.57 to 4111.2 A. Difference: -1.3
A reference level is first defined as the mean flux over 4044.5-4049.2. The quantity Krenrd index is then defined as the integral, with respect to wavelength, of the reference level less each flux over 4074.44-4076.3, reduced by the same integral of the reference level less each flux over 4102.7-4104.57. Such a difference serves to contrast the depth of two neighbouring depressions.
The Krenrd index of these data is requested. 3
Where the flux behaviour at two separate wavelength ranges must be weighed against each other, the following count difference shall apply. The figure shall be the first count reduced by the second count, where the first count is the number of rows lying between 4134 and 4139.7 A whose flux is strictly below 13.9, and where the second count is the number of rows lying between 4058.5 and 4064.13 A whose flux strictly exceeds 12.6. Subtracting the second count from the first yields 1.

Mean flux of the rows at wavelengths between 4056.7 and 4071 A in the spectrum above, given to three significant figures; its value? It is 13.2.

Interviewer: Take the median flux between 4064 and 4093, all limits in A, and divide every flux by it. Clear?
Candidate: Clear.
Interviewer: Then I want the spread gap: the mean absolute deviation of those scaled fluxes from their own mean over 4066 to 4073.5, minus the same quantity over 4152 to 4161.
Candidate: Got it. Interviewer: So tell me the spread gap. -0.016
